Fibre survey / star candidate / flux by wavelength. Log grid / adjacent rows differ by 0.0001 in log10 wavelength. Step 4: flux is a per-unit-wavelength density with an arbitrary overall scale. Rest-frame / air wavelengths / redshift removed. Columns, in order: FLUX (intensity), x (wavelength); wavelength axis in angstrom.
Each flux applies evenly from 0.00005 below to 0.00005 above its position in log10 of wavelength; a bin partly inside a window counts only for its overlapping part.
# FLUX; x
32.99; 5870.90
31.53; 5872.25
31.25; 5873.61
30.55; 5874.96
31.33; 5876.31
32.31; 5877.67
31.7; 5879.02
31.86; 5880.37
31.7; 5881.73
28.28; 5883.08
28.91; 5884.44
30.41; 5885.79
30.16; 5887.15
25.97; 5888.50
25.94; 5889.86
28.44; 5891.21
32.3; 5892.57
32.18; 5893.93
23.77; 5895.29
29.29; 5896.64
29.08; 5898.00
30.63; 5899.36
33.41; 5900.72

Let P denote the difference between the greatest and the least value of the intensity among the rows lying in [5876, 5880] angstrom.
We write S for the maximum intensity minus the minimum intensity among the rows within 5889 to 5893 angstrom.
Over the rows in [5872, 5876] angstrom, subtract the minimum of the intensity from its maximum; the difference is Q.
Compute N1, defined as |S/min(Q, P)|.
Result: 6.5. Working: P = 1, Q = 1.0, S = 6.4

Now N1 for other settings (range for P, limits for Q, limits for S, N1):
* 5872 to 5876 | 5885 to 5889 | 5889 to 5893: 6.5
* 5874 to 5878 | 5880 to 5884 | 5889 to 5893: 3.6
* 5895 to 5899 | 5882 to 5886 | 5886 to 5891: 2.0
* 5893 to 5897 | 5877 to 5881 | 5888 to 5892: 4.1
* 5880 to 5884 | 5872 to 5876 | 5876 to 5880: 1.0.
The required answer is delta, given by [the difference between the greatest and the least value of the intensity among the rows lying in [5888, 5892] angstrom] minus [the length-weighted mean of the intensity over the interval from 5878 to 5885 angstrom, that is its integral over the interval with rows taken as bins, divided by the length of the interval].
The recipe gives -28.1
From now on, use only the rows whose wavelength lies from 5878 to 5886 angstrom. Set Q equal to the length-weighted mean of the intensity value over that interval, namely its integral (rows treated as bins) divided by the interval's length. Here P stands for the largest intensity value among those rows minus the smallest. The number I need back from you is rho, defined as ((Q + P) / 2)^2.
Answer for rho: 292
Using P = 3.6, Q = 31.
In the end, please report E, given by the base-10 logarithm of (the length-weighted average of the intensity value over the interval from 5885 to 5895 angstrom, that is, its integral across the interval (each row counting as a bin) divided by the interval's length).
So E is 1.46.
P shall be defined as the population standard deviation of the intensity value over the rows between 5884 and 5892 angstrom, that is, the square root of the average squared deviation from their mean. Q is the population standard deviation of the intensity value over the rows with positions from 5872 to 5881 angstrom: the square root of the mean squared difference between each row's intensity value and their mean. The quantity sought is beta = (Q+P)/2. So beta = 1.2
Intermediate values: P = 1.8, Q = 0.5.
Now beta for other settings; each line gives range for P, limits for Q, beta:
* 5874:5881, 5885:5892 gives 1.3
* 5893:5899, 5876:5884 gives 2.2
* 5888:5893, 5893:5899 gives 2.8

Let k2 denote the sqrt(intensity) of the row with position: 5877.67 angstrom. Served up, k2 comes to 5.68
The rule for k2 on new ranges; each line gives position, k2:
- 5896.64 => 5.41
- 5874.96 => 5.53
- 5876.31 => 5.60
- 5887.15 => 5.49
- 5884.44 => 5.38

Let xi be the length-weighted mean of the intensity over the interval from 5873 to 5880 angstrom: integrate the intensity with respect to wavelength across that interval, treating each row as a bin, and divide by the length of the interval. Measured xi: 31.5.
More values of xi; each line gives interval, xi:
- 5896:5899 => 29.3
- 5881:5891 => 28.8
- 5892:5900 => 29.5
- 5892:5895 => 31.1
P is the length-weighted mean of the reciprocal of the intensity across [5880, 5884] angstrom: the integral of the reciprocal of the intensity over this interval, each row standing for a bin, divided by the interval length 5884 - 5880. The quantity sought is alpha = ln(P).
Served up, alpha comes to -3.41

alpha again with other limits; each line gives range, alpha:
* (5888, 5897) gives -3.33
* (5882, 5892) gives -3.34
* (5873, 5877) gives -3.44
